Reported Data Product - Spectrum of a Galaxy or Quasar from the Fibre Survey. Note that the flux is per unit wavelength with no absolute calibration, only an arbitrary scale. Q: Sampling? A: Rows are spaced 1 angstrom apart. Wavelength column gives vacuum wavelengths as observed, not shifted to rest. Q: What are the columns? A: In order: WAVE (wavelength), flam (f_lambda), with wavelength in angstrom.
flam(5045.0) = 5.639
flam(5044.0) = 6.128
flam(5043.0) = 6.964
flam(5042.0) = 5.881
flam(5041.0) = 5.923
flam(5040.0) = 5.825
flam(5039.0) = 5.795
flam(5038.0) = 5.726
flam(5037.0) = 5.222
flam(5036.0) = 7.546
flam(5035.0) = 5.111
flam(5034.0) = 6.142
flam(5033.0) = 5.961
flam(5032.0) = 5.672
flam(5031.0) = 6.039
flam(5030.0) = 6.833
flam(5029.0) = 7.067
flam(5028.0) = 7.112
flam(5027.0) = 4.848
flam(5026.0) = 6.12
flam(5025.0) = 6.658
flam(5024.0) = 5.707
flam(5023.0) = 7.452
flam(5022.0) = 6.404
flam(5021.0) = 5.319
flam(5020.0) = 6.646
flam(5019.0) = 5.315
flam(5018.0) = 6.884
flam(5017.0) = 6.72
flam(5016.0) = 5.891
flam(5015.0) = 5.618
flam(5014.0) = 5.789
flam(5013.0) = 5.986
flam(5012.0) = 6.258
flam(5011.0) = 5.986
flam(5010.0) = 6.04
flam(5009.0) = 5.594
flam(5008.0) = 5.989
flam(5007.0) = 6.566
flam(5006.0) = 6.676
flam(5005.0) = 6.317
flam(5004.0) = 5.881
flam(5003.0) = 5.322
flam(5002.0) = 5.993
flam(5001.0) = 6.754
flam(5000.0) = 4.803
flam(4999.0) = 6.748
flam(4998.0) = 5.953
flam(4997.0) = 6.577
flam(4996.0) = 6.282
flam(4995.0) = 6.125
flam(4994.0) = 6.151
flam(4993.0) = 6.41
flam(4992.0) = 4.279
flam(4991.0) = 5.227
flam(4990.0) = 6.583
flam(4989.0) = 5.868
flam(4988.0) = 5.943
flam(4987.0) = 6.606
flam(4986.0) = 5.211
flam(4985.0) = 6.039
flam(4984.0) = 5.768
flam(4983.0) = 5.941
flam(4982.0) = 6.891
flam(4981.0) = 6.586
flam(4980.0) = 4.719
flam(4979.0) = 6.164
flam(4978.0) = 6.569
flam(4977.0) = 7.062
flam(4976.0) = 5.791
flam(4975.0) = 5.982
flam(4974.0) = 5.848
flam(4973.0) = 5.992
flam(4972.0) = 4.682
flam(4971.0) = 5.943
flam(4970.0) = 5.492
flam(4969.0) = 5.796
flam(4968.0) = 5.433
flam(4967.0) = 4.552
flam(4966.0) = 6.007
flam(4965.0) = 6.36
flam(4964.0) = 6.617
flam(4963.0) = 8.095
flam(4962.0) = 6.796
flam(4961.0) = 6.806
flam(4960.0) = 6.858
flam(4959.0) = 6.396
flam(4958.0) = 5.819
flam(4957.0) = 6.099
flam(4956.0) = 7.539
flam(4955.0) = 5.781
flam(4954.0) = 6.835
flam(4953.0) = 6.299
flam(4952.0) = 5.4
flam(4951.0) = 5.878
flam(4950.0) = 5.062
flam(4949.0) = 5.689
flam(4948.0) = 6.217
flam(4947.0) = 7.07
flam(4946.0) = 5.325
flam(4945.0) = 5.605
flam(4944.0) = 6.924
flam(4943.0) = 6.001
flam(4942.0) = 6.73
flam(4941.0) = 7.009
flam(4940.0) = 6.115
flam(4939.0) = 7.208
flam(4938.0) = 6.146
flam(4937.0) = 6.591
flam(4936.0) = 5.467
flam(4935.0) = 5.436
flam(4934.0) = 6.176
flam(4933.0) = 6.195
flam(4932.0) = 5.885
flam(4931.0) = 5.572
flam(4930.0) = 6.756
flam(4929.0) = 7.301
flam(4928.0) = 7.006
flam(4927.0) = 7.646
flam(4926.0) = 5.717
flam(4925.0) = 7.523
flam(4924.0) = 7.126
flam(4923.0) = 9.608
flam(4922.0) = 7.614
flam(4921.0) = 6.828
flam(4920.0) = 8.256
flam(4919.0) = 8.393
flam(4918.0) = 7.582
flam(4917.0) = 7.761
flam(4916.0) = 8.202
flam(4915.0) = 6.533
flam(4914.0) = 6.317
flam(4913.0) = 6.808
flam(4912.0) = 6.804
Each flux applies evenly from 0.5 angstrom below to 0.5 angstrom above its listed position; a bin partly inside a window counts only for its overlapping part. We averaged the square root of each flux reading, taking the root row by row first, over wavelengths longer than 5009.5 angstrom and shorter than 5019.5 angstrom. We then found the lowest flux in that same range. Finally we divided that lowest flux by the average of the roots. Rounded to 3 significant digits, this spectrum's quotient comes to 2.16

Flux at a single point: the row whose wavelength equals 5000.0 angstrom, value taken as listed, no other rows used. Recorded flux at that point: 4.803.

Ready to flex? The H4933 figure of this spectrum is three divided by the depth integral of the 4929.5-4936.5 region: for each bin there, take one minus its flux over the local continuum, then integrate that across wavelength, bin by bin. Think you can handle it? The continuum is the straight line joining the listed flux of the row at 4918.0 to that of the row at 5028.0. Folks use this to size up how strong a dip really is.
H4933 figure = 2.0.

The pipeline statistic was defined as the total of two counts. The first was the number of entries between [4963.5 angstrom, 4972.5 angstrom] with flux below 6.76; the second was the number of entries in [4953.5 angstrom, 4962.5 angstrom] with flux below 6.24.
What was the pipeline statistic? 12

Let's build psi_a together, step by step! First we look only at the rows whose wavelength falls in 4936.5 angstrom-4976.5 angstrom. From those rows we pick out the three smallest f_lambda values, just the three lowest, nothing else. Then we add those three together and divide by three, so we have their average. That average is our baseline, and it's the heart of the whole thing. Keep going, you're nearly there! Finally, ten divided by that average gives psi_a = 2.1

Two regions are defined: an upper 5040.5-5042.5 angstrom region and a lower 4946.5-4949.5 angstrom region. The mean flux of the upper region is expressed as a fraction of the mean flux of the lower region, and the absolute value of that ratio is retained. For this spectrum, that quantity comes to 0.93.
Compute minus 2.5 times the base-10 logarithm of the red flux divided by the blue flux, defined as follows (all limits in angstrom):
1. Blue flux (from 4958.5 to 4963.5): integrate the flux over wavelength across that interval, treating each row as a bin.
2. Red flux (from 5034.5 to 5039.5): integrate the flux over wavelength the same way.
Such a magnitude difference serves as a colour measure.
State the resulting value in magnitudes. 0.19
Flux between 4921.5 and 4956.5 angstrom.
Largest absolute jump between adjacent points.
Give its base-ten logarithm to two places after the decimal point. 0.39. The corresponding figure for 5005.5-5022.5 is 0.20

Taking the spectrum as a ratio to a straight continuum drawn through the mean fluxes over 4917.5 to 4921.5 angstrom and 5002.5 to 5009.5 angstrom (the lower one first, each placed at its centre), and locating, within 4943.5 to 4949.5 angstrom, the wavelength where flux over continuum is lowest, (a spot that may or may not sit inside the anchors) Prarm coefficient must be 4946.0 angstrom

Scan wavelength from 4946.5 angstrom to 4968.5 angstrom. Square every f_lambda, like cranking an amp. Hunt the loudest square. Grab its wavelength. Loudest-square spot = 4963.0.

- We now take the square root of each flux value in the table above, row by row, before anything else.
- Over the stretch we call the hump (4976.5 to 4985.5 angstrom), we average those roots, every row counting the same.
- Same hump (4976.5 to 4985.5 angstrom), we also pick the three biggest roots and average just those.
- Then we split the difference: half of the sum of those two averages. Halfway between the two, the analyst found 2.55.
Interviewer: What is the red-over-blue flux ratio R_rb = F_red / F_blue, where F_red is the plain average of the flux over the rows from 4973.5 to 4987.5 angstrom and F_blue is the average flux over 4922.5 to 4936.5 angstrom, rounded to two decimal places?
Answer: 0.91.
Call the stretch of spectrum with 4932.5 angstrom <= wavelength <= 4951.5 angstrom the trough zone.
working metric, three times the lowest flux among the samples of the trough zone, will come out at 15.2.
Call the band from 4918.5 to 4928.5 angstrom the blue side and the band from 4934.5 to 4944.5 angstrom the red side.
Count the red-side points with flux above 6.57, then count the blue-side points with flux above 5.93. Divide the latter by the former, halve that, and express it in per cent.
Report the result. 90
